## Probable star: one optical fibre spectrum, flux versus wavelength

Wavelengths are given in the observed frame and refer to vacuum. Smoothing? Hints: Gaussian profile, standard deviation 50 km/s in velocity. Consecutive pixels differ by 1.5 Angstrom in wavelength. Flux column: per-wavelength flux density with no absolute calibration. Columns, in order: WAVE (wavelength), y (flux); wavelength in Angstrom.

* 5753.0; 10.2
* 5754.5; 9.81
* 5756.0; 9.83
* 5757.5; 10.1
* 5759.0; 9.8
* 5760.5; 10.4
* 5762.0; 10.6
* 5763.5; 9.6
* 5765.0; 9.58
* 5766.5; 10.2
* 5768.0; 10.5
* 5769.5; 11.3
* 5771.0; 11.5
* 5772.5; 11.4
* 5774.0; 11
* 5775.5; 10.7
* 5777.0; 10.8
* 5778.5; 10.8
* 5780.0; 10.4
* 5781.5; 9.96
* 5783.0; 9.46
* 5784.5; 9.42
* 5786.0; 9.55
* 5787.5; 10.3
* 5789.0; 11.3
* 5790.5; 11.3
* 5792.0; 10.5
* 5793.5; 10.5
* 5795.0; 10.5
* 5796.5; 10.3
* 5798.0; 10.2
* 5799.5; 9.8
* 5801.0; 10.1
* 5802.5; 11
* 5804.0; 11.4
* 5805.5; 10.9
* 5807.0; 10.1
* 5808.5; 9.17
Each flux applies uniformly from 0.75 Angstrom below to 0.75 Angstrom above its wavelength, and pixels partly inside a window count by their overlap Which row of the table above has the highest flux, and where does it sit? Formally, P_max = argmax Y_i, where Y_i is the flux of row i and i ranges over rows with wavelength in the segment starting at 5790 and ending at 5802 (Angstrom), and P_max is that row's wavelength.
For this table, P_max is 5790.5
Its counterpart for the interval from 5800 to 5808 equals 5804.0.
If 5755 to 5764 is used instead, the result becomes 5762.0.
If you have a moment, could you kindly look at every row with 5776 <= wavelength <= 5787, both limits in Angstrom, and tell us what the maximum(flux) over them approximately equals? 10.8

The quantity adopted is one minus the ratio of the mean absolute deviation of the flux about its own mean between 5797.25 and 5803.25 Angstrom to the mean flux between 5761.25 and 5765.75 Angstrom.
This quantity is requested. 0.963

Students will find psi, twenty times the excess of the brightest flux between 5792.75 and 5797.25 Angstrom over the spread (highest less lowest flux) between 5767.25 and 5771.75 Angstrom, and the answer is 190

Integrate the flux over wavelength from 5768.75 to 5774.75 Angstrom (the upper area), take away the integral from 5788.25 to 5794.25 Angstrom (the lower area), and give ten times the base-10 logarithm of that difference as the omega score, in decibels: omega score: 4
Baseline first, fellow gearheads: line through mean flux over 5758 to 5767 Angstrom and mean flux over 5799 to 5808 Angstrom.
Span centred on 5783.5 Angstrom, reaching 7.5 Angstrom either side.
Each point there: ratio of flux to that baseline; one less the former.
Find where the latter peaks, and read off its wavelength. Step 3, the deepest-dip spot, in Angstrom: 5784.5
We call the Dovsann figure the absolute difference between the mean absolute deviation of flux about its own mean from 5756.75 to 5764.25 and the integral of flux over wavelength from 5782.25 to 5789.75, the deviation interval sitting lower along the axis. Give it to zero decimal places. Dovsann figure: 75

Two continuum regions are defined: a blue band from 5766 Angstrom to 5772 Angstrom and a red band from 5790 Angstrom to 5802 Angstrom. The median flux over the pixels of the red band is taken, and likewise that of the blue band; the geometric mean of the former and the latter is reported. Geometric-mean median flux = 10.6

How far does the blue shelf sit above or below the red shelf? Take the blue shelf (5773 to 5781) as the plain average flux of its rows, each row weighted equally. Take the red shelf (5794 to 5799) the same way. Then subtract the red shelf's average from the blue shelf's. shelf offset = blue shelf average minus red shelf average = 0.4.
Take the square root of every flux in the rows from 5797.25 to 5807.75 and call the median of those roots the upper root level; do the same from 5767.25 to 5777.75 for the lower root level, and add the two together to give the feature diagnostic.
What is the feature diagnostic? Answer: 6.51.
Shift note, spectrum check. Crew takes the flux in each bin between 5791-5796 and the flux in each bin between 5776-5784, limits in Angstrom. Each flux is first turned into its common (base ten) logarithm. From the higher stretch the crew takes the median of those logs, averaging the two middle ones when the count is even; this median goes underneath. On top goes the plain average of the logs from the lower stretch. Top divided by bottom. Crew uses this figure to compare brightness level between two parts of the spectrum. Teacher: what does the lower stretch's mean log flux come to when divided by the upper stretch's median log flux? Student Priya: 0.99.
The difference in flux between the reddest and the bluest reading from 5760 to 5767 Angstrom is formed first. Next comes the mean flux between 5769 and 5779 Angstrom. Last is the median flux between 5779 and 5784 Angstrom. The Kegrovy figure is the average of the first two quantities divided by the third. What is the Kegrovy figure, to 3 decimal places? 0.546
